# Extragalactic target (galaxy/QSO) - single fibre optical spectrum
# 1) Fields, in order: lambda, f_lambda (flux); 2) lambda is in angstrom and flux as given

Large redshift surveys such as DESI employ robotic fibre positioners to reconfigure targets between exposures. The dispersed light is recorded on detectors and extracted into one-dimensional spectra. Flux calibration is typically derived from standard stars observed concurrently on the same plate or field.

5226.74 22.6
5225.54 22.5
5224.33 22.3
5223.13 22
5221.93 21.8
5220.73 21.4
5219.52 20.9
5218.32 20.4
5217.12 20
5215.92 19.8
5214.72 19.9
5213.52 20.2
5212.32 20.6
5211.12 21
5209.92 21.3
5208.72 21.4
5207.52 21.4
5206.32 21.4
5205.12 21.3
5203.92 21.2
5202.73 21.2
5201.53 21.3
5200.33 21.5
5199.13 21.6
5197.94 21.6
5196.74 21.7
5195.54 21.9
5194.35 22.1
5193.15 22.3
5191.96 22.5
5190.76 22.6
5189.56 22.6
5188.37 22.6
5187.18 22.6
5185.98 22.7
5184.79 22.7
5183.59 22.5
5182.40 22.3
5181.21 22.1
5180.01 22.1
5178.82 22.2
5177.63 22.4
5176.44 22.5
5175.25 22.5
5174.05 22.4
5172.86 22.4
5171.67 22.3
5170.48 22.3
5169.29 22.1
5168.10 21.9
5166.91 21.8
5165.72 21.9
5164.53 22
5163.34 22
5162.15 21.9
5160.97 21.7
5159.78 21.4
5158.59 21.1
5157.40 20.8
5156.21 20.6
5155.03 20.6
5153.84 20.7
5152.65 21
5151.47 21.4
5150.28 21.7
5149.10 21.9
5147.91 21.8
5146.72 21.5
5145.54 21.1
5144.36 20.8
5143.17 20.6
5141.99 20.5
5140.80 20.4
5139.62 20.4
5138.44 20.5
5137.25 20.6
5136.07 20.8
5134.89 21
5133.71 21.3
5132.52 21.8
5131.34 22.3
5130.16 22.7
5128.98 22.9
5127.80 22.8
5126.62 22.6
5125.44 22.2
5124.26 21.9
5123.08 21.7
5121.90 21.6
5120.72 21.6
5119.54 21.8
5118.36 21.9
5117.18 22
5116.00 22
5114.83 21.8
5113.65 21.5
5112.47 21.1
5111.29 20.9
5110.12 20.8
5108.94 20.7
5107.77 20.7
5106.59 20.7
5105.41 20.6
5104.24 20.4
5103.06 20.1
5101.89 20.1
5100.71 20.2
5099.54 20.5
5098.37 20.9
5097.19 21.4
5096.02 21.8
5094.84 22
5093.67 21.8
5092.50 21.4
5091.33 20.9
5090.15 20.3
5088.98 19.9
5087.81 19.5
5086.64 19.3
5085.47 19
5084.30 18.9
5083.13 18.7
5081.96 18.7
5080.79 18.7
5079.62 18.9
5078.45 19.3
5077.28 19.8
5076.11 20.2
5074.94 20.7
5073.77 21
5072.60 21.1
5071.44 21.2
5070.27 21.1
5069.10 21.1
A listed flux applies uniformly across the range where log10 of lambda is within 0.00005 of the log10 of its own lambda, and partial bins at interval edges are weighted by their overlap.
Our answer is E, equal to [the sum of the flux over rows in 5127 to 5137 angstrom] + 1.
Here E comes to 177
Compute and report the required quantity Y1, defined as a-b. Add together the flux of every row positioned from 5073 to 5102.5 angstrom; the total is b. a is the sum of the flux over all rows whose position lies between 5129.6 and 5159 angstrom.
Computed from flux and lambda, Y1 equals 24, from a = 528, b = 504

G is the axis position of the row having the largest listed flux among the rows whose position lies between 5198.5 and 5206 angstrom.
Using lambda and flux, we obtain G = 5199.13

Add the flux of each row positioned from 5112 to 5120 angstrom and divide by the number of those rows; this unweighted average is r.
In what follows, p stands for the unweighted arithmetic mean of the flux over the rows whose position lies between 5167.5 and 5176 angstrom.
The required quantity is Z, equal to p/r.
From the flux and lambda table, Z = 1.02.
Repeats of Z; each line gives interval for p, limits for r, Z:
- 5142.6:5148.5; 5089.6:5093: 1.01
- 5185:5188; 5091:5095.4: 1.05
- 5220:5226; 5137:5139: 1.07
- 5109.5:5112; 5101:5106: 1.03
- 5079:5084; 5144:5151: 0.87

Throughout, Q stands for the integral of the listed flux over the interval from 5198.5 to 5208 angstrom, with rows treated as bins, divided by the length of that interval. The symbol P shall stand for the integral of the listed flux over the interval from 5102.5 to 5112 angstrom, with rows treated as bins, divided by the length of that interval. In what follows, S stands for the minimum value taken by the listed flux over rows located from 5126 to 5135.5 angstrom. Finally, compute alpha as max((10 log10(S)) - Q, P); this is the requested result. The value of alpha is 20.6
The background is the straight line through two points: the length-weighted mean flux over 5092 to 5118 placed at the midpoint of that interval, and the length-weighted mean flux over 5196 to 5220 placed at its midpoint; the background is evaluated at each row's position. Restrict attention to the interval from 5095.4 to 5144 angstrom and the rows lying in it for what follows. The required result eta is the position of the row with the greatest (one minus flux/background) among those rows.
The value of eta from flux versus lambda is 5101.89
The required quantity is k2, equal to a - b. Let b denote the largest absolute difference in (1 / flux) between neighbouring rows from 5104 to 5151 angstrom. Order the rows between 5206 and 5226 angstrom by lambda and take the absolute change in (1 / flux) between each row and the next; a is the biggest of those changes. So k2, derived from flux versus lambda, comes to 0.0001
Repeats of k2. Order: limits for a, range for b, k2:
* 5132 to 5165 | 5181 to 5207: 0.0006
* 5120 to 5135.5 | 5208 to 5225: -0.0001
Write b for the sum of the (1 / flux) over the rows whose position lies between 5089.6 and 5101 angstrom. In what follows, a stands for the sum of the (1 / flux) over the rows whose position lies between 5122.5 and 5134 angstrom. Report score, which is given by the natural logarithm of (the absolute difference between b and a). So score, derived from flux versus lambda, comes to -3.7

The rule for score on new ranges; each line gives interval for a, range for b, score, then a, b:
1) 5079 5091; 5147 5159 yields -3.0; 0.521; 0.473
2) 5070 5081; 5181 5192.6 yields -3.0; 0.496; 0.444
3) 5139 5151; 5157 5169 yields -4.3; 0.475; 0.462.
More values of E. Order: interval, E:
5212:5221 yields 164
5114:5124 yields 175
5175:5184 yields 180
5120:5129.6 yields 178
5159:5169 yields 176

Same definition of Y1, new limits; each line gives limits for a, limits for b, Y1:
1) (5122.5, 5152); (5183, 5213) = -8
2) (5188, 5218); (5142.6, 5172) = -2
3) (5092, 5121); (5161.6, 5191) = -29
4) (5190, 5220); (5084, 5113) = 17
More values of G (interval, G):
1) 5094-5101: 5094.84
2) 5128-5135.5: 5128.98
